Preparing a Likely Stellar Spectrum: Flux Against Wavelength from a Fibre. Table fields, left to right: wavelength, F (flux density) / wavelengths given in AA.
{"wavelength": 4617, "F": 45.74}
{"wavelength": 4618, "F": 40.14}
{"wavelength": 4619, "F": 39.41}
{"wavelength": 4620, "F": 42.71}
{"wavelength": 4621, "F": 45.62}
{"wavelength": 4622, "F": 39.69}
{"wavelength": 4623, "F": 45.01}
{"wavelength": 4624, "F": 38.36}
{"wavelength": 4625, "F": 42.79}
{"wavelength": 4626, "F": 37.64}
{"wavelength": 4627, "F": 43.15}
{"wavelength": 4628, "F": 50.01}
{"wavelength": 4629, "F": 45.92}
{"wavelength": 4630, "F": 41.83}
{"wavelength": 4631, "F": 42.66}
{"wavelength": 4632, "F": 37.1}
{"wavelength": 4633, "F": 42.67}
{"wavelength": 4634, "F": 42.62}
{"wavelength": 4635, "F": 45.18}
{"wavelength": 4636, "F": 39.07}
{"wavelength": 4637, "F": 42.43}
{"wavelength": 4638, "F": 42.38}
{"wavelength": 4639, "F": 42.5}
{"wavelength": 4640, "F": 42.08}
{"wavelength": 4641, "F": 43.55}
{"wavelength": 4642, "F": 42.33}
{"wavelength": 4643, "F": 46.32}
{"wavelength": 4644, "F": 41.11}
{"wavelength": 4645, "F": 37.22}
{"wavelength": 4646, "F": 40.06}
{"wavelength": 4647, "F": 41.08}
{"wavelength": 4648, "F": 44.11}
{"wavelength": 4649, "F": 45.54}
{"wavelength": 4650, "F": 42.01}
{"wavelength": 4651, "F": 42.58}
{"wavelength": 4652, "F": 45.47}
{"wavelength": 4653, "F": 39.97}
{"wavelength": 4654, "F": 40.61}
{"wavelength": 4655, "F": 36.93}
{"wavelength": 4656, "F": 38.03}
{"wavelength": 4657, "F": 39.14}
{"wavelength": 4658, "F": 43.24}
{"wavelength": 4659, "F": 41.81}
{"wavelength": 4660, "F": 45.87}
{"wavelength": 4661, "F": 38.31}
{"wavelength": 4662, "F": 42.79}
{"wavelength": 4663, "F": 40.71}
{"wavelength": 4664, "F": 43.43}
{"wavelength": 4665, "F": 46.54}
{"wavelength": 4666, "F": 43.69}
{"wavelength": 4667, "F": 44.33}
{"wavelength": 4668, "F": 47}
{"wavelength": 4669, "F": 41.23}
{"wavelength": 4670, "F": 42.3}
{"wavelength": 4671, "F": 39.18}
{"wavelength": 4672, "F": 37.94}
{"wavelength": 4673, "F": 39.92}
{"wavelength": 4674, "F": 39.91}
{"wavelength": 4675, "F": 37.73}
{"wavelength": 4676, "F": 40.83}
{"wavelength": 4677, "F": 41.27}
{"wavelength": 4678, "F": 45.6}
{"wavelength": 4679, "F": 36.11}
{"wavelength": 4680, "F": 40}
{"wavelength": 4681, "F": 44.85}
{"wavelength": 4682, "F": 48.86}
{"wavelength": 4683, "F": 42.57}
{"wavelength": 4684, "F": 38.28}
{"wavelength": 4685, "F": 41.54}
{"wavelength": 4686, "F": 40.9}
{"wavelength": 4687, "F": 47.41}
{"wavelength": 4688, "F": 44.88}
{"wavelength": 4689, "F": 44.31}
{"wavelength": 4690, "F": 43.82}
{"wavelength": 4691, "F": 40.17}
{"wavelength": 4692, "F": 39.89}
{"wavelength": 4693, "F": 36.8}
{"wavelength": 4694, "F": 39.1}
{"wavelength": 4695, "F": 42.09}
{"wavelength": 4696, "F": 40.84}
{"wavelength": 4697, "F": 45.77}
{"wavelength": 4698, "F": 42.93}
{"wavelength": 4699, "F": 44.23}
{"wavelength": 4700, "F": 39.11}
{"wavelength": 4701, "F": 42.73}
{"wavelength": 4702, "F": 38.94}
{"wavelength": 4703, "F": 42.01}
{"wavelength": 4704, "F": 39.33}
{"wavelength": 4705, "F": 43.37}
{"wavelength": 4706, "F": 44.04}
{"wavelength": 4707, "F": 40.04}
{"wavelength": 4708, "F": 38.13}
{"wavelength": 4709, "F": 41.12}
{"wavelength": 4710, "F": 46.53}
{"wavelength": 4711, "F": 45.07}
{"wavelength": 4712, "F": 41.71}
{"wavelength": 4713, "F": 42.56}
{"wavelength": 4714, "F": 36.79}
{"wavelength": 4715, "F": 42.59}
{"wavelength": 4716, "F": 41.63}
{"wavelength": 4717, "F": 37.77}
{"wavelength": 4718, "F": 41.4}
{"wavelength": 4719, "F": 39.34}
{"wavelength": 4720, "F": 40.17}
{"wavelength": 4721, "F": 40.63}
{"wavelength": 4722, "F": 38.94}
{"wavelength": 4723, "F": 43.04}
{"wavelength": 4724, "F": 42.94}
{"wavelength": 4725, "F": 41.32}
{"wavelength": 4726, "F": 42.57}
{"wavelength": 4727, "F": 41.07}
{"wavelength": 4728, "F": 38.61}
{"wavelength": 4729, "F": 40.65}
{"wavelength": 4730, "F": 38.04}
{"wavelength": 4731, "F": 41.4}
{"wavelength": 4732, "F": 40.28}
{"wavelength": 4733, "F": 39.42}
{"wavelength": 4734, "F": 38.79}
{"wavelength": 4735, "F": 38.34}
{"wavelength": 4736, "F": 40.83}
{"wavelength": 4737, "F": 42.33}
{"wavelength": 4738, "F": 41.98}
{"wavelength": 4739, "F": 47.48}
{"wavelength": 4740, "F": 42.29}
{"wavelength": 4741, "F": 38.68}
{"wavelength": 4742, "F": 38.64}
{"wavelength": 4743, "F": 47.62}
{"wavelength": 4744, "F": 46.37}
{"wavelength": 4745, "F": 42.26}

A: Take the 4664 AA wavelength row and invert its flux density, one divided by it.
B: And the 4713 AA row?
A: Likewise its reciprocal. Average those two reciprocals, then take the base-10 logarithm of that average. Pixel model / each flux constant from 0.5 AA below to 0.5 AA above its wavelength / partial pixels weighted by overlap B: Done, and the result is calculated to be -1.63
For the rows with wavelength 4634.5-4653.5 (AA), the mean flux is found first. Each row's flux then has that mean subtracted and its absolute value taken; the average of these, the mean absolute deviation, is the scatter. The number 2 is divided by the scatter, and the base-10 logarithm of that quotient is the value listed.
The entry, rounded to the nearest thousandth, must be 0.064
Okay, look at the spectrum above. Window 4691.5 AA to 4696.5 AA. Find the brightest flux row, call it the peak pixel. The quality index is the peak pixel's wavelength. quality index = 4695 AA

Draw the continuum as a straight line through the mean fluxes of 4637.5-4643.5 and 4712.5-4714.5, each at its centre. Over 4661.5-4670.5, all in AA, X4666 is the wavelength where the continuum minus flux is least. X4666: 4668 AA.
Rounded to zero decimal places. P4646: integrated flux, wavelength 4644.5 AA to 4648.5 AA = 162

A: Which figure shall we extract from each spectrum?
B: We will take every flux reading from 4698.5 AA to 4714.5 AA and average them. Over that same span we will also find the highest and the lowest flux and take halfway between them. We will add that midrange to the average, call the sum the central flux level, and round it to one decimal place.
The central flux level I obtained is 83.3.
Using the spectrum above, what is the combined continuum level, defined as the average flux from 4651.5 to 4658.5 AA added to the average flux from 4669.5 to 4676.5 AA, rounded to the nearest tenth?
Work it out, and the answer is 80.2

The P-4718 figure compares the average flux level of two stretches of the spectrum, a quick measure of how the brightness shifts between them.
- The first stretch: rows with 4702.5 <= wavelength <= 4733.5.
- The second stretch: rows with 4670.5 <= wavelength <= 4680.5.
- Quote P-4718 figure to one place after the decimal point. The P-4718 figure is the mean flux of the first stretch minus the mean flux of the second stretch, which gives 1.2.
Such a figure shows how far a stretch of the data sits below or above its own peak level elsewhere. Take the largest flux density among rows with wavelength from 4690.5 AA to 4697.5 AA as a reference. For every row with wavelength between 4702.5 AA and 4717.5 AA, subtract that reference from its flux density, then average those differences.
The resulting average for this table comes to -4.3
